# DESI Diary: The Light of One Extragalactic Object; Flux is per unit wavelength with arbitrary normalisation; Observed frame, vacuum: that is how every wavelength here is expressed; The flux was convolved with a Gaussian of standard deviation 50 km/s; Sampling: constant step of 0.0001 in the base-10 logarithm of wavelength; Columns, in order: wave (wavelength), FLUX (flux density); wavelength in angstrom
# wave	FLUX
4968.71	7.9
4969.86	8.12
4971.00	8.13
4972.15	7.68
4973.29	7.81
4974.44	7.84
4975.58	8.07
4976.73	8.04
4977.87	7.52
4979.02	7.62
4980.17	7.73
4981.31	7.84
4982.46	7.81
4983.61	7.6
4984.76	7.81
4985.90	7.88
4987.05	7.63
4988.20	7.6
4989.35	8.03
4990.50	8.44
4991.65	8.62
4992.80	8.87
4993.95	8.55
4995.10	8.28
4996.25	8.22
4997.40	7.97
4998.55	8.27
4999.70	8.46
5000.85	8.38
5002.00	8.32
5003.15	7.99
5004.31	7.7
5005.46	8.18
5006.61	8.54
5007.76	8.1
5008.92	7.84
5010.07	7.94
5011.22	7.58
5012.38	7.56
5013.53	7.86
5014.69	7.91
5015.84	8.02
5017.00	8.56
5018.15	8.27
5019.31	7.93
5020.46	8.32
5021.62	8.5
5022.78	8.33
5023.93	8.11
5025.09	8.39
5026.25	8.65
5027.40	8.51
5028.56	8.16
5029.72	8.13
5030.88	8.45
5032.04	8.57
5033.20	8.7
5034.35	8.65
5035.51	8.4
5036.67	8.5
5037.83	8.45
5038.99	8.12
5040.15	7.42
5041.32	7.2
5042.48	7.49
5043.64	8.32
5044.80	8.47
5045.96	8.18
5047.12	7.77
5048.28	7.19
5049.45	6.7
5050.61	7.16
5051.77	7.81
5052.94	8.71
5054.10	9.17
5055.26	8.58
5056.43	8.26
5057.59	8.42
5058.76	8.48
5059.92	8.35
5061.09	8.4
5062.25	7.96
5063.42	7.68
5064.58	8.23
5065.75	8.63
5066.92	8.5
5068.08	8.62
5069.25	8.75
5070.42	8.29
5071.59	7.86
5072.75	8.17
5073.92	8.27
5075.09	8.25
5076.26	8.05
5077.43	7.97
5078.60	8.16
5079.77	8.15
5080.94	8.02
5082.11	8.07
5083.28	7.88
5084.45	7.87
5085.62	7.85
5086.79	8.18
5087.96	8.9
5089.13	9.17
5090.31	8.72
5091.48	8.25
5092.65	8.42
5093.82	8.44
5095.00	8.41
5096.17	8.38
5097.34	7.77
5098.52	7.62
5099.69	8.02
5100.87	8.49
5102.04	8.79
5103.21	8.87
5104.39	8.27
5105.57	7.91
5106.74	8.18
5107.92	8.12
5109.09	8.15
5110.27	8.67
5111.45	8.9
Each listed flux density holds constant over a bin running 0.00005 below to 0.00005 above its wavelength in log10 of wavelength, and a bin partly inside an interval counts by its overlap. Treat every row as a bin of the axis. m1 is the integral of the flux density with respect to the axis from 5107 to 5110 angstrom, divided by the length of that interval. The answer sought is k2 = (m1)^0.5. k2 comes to 2.86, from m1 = 8.19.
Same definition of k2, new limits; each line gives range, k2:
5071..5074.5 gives 2.85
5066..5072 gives 2.90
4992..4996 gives 2.92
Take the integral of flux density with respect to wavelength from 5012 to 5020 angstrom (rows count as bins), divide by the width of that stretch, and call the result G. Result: 8.0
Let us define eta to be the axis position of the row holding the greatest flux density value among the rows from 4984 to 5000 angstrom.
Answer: 4992.80 angstrom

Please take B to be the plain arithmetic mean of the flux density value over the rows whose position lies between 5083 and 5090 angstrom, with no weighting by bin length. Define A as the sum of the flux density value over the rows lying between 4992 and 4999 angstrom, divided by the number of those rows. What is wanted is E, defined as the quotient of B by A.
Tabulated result 0.99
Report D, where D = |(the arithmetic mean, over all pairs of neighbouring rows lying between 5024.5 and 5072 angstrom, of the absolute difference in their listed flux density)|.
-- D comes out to 0.32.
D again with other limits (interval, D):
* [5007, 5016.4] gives 0.17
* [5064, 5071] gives 0.25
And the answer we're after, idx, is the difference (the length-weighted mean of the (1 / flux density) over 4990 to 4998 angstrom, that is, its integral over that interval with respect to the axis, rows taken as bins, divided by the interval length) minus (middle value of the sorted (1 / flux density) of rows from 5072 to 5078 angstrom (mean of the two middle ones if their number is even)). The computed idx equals -0.004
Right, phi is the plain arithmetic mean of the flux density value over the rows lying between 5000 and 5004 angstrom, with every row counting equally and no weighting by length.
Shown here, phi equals 8.23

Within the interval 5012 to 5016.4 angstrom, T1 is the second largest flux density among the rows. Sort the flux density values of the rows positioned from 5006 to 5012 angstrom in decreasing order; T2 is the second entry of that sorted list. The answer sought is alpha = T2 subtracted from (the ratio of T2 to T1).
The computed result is -7.08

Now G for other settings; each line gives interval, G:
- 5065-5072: 8.4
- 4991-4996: 8.6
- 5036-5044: 7.9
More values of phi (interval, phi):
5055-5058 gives 8.42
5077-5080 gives 8.09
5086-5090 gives 8.75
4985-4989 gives 7.70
